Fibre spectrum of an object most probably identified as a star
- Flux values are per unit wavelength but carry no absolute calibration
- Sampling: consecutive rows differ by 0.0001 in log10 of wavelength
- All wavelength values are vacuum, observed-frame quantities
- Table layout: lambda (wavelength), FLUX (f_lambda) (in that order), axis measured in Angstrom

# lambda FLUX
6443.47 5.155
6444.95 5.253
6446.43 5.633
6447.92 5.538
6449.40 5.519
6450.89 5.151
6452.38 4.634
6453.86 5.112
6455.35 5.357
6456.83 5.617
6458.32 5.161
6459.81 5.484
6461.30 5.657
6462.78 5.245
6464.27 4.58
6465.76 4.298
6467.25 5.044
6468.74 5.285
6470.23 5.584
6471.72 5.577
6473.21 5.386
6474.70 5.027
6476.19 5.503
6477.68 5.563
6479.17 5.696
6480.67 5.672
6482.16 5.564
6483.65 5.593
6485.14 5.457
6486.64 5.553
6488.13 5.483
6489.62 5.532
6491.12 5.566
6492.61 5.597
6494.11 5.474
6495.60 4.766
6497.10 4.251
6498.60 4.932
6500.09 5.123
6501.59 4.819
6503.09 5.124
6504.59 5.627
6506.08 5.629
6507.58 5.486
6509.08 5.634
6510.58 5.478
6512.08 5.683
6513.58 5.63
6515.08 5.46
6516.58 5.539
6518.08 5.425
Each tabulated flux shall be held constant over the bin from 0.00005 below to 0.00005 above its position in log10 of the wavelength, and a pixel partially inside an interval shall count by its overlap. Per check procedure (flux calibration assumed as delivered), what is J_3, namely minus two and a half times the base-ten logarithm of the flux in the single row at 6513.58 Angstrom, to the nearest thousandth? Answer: -1.876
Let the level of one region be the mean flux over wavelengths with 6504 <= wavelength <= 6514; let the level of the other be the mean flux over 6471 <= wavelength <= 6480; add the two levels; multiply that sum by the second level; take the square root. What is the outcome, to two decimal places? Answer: 7.77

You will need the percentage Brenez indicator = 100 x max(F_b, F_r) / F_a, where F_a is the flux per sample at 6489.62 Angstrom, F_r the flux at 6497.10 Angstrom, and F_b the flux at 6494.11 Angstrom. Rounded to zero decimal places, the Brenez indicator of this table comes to 99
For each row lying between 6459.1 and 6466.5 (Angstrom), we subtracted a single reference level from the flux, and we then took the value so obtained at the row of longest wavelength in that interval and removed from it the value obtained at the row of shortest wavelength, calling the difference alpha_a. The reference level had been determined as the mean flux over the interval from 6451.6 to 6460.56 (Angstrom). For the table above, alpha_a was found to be -1.2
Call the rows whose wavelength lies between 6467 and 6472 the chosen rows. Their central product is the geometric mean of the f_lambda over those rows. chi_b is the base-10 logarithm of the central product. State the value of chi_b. 0.730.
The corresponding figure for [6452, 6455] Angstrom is 0.687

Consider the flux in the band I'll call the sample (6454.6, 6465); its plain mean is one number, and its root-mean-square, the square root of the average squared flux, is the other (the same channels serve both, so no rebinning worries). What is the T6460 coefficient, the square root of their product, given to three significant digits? 5.31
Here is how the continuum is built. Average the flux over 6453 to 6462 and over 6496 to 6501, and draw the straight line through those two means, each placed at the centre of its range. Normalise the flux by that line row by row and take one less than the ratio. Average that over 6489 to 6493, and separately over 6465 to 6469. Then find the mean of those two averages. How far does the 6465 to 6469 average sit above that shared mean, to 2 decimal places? -0.11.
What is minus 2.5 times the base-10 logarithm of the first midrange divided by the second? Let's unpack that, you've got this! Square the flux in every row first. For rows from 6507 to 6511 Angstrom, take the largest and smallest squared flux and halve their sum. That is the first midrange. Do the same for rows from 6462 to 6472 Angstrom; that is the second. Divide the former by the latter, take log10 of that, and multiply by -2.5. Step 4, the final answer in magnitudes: -0.24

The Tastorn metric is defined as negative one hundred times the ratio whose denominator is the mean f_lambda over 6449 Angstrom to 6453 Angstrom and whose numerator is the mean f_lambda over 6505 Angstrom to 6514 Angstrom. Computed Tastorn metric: -110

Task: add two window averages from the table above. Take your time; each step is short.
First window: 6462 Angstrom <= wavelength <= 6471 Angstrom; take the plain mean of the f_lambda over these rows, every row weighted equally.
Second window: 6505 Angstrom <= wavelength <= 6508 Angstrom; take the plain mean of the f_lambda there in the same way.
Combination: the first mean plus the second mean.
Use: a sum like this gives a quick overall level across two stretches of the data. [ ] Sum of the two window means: 10.6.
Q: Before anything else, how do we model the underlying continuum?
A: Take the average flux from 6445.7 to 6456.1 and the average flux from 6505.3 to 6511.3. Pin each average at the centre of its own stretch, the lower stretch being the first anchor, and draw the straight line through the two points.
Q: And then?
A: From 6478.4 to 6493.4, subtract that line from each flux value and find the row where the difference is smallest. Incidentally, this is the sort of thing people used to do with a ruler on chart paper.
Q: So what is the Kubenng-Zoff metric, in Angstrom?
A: 6485.14 Angstrom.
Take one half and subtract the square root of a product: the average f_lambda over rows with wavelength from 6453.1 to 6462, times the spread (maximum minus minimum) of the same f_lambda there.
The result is -1.2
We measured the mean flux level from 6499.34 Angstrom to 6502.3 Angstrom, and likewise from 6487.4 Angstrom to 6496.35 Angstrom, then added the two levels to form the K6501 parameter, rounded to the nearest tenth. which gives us 10.4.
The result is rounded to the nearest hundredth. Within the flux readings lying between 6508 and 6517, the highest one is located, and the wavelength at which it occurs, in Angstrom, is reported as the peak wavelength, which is 6512.08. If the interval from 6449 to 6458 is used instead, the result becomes 6456.83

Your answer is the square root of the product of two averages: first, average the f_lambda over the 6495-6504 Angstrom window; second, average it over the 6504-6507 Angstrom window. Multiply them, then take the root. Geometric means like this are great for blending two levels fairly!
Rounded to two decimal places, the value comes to 5.22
